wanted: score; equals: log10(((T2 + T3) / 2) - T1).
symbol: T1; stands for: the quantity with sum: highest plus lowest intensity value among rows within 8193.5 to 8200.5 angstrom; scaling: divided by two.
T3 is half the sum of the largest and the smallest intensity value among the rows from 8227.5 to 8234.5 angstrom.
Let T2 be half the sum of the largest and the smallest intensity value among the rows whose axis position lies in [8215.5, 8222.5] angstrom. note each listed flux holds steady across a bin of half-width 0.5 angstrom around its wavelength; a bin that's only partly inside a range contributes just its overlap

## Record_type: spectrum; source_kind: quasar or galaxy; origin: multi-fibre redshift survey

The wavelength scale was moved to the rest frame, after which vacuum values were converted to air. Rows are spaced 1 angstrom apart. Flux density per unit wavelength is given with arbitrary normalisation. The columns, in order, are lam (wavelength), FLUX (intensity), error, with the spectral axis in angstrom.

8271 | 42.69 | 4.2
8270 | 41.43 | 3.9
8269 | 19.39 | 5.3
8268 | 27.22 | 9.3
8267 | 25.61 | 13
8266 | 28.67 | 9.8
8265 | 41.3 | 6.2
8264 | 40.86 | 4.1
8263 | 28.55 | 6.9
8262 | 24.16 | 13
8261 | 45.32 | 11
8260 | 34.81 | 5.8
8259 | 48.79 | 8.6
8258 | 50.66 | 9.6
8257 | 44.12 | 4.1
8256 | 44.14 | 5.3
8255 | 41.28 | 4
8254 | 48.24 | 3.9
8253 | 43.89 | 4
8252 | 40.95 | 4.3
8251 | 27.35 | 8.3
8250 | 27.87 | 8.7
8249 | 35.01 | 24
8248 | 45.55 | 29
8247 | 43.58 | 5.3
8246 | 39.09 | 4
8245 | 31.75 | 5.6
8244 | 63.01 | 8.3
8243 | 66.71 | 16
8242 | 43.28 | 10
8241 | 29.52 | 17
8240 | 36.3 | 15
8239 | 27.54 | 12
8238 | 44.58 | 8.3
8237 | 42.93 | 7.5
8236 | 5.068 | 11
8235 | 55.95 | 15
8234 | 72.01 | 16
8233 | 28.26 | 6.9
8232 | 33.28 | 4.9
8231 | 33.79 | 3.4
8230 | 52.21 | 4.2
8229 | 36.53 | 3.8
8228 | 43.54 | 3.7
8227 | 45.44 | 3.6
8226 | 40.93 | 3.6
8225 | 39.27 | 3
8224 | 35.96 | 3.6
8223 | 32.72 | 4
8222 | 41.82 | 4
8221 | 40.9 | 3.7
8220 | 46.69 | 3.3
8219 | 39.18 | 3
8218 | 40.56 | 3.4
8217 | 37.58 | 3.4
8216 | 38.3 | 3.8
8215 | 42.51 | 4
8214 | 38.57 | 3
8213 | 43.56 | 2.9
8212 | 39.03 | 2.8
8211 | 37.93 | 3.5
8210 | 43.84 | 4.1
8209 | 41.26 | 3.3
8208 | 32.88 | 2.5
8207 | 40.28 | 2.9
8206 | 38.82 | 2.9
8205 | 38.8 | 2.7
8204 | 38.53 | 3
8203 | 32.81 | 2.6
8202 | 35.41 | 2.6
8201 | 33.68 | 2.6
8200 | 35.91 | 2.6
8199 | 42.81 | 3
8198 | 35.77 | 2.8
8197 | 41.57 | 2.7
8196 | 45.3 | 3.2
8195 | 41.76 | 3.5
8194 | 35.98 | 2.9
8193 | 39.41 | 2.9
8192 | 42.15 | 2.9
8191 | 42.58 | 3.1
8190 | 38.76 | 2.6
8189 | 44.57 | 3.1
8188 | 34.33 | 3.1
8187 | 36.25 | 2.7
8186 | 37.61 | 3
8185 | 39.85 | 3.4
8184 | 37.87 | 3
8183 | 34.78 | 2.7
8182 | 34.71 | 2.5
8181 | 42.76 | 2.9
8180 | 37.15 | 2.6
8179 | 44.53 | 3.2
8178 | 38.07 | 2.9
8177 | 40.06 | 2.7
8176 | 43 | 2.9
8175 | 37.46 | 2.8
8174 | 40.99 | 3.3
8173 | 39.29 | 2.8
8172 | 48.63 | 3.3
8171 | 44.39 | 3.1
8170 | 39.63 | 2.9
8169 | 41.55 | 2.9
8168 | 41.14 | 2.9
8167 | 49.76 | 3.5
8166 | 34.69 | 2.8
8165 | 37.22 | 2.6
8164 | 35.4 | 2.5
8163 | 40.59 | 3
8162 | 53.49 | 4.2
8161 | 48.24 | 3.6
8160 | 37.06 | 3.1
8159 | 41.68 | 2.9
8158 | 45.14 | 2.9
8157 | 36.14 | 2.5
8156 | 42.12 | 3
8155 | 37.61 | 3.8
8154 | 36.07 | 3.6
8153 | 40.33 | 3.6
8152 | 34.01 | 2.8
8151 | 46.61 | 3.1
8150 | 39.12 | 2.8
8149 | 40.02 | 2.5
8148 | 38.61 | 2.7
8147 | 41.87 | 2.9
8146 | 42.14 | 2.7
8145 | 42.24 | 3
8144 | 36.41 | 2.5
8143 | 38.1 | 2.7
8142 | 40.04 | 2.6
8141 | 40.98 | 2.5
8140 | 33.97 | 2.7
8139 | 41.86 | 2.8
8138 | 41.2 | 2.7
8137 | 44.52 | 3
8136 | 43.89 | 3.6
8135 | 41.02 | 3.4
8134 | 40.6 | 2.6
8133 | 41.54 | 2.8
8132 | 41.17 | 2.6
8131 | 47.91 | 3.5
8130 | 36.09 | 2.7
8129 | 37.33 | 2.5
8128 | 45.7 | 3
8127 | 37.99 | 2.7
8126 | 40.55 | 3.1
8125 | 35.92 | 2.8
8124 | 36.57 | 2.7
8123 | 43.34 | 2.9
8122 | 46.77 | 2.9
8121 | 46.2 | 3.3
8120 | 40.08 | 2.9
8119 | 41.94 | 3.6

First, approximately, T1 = 40.5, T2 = 42.1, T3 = 50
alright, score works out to 0.75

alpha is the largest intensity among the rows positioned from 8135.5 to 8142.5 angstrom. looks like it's 44.52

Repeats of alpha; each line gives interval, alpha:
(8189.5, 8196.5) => 45.3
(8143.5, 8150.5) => 42.24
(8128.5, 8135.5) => 47.91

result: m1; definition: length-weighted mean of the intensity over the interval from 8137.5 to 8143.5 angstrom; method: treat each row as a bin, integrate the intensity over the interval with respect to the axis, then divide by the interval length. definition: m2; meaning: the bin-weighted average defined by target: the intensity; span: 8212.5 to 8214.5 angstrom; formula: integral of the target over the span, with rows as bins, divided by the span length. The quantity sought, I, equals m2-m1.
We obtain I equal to 2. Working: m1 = 39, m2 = 41.1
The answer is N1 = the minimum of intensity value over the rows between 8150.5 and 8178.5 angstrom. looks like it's 34.01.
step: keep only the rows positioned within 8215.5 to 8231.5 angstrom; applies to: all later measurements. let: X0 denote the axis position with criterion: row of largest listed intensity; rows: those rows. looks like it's 8230 angstrom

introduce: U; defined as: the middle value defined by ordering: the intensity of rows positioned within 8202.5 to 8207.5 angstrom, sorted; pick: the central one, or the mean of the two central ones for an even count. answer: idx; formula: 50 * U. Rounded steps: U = 38.8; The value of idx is 1940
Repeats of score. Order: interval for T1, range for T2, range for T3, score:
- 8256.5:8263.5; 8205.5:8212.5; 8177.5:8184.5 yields 0.20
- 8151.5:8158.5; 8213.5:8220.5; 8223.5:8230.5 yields 0.55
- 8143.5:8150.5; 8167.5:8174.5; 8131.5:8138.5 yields 0.59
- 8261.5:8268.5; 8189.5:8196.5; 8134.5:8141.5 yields 0.86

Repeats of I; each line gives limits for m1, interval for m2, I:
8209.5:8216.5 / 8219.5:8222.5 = 3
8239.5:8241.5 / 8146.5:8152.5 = 7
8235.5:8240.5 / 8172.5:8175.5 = 8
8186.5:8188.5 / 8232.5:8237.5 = 6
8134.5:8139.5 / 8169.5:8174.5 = 0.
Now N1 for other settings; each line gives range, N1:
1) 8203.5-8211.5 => 32.88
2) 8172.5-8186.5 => 34.71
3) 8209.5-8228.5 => 32.72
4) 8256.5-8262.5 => 24.16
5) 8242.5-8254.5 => 27.35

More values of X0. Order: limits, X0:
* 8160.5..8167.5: 8162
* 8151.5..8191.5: 8162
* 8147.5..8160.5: 8151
